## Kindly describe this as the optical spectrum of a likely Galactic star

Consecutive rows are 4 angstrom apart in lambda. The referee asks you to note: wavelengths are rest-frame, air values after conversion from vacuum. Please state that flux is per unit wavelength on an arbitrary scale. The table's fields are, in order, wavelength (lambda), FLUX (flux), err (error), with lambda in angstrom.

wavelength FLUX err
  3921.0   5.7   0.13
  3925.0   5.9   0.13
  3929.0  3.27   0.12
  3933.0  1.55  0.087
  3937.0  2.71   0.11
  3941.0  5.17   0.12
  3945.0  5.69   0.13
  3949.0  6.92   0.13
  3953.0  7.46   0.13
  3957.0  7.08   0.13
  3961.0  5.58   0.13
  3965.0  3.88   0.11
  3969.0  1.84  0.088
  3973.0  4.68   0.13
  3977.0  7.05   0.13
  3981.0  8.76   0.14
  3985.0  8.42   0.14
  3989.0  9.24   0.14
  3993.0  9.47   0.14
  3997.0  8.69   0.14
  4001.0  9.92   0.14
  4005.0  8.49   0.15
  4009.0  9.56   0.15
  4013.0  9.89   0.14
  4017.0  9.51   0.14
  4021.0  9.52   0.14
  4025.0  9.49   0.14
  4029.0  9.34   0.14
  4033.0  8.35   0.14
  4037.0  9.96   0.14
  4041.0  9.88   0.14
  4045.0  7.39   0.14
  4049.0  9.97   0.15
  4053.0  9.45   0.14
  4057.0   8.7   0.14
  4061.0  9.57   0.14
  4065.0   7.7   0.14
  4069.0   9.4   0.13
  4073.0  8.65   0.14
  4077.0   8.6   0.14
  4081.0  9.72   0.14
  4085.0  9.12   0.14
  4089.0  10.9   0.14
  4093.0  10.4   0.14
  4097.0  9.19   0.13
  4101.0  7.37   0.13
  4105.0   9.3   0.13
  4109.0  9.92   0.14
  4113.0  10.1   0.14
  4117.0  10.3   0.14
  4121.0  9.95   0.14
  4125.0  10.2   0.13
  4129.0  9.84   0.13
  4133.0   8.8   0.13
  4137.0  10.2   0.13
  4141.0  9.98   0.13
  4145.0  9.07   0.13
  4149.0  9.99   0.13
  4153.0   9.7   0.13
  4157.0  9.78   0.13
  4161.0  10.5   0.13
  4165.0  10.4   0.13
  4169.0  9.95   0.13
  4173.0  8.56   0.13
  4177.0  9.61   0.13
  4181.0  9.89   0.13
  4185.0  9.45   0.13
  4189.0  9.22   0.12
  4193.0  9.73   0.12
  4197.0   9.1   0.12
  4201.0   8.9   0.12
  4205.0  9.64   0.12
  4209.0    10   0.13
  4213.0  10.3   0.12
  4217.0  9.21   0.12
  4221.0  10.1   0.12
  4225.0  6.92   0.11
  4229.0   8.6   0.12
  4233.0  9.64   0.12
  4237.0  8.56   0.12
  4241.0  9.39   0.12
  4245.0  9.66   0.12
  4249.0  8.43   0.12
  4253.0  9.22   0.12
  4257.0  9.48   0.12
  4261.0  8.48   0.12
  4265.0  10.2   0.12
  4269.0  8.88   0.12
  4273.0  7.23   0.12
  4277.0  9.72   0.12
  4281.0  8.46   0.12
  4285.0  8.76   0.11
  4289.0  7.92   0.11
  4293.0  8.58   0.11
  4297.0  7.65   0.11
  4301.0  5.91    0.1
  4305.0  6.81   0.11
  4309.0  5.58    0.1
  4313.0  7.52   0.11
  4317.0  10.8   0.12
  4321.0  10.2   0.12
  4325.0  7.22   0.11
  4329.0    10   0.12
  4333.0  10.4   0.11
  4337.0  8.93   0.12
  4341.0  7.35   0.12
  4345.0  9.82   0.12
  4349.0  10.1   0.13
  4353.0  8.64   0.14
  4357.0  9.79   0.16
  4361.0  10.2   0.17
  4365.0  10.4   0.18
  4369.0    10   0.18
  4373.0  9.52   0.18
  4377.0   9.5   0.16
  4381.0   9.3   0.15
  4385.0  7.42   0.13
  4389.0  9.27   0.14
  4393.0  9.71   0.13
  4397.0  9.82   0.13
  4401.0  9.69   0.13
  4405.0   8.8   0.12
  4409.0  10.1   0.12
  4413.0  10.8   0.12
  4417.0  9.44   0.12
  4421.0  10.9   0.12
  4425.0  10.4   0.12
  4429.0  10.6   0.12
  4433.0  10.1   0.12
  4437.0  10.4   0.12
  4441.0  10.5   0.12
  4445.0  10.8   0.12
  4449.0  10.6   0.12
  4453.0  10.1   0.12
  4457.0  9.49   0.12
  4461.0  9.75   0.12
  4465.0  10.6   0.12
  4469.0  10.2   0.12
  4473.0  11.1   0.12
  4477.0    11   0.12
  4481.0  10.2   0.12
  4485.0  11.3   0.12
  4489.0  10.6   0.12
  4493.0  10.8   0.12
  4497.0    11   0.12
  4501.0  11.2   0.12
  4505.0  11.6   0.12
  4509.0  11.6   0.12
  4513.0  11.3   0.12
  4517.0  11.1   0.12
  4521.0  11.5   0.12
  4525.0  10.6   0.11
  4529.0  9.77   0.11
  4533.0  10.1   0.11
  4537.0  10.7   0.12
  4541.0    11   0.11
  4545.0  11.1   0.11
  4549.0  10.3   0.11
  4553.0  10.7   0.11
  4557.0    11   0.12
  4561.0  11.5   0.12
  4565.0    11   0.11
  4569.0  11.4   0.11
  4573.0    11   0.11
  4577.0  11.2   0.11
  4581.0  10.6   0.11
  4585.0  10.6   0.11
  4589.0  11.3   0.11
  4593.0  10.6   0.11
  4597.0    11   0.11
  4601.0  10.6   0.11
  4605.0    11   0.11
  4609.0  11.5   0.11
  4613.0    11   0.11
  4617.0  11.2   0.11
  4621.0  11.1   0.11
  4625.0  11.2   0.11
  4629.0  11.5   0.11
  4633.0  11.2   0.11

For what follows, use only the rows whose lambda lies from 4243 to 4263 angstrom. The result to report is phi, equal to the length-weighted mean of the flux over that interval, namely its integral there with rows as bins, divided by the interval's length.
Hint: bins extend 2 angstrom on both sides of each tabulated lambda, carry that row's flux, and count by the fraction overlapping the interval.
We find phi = 9.1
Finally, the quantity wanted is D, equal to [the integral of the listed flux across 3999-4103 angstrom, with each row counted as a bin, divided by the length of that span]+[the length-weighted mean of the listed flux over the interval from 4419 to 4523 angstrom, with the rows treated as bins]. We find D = 20.0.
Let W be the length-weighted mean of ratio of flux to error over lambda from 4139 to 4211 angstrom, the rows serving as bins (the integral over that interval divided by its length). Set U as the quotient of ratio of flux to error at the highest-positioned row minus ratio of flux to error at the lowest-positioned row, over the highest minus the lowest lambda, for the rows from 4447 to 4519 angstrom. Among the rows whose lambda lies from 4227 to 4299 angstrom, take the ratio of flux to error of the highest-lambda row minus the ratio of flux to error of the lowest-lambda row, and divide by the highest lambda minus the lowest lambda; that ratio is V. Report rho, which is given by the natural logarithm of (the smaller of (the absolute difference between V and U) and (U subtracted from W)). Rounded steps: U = 0.061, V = -0.03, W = 76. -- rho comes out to -2.4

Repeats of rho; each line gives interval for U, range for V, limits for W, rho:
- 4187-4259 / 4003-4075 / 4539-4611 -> -3.1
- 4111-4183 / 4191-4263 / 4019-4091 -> -1.6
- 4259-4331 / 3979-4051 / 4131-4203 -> -2.0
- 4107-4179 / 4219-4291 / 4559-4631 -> -1.5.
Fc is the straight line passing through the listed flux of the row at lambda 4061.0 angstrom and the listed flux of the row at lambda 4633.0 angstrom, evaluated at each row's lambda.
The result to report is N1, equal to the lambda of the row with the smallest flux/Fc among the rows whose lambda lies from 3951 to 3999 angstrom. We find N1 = 3969.0 angstrom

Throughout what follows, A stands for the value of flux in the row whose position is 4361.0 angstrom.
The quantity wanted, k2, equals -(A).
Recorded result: -10.2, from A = 10.2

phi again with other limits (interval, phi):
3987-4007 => 9.2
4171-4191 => 9.3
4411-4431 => 10.4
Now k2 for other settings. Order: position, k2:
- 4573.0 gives -11.0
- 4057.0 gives -8.7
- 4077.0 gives -8.6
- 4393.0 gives -9.7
